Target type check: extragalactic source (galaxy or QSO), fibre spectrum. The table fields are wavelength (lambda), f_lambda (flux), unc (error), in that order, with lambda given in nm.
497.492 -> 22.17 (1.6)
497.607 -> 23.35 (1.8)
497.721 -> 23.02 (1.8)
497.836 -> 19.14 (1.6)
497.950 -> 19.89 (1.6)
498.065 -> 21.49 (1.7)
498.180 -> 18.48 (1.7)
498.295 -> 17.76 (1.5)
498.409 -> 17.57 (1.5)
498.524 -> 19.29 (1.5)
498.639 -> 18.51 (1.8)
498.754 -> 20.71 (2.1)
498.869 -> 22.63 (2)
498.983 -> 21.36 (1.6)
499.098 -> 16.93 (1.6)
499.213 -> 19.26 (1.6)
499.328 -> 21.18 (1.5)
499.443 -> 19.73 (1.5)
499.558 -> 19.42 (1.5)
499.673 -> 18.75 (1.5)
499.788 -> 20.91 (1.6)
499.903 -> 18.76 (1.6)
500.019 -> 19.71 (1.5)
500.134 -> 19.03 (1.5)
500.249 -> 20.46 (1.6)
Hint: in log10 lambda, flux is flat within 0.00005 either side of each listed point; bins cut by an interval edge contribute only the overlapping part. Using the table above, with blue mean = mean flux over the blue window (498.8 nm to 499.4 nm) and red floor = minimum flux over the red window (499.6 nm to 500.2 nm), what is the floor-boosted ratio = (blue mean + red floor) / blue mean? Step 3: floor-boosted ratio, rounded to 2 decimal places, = 1.92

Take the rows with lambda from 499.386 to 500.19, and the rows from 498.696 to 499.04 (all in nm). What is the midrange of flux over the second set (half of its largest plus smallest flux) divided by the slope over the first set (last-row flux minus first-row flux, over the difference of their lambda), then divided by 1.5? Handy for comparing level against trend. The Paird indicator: -14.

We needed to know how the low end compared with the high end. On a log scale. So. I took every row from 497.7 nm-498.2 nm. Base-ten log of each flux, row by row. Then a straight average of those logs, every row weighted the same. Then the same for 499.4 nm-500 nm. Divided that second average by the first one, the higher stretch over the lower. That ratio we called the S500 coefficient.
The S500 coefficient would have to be 0.99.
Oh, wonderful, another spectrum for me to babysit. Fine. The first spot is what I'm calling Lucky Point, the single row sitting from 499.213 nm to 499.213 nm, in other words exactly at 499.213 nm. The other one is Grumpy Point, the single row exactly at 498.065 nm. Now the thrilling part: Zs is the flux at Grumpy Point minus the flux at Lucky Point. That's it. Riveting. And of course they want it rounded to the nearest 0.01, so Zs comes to 2.23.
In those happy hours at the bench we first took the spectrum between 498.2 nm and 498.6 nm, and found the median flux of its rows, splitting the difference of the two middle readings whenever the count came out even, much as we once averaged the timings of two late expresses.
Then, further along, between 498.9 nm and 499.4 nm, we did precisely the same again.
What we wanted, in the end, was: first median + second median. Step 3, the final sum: 38.0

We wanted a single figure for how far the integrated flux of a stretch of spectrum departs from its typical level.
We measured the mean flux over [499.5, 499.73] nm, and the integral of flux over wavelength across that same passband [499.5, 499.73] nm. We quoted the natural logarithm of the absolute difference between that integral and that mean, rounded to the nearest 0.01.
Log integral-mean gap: 2.69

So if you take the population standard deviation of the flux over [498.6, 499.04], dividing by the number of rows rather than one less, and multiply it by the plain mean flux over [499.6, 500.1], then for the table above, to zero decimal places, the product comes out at 29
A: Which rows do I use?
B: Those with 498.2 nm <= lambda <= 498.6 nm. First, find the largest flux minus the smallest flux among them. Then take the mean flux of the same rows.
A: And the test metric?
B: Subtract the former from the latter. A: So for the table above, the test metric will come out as 16.5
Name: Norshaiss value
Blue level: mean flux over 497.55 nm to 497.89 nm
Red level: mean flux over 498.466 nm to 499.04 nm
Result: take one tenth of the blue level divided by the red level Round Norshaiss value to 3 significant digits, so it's 0.107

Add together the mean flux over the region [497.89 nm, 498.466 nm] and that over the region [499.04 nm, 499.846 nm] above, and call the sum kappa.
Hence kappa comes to 38.5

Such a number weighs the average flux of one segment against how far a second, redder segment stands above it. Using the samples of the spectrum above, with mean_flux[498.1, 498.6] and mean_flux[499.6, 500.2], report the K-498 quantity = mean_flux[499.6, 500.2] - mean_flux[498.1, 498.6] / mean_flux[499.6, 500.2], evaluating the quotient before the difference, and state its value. 18.5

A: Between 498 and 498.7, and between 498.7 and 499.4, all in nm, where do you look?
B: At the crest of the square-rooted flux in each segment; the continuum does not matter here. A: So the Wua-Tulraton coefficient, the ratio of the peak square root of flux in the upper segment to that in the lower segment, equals 1.03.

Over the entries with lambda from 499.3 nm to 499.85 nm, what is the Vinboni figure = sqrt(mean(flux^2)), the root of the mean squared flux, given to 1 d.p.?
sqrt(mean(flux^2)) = 20.0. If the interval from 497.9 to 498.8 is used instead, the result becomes 19.3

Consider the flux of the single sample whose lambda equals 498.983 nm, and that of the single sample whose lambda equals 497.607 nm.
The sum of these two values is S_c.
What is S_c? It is 45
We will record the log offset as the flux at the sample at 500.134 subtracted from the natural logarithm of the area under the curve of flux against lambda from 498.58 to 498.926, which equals -17.07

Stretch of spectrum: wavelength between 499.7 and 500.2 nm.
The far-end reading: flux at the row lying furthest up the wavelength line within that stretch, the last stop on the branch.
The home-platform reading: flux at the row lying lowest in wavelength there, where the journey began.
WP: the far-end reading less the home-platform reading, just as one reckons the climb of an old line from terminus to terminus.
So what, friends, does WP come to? -1.9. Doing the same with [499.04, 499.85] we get 4.0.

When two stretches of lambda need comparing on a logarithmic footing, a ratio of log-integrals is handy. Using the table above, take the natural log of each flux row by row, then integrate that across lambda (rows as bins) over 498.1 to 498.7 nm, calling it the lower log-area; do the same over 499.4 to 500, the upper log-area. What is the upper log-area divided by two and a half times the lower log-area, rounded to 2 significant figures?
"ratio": 0.41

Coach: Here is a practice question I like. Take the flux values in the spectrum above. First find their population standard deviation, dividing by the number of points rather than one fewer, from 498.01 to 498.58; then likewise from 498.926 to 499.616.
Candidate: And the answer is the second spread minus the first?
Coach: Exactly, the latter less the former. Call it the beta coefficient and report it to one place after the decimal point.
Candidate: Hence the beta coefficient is 0.0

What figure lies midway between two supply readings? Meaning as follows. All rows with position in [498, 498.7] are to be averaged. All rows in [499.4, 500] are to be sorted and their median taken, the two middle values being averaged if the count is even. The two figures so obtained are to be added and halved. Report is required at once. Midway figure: 19.1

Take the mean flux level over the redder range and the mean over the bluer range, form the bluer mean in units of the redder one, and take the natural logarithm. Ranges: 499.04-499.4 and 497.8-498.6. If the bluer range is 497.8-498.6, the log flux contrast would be 0.00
